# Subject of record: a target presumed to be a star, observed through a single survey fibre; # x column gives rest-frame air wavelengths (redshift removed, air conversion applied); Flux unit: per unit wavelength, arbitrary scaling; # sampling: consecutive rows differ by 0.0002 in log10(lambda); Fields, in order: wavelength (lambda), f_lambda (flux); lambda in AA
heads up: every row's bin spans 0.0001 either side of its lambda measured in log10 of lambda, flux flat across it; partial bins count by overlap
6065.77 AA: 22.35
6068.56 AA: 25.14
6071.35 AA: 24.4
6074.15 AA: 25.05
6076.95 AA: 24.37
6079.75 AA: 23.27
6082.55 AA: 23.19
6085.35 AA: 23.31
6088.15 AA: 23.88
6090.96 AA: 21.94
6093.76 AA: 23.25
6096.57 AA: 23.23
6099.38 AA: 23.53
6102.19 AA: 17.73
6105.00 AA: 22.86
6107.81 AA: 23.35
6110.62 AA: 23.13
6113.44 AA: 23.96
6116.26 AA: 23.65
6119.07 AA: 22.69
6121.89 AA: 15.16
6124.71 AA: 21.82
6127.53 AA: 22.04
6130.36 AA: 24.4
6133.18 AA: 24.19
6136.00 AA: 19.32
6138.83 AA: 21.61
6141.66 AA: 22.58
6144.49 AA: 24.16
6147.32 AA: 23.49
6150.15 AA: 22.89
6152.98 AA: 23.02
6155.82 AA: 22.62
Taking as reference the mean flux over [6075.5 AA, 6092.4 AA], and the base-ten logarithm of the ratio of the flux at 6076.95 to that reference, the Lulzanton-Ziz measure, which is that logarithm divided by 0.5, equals 0.04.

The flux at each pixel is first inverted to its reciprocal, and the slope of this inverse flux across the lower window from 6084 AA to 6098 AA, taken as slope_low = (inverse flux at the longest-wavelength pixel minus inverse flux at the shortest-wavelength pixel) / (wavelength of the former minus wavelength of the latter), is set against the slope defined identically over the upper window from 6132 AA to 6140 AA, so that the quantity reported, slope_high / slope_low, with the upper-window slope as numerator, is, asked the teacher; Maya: 66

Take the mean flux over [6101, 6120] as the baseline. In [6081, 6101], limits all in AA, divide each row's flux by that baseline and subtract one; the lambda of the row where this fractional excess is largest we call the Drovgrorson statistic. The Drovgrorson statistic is 6088.15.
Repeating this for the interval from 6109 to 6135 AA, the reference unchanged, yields 6130.36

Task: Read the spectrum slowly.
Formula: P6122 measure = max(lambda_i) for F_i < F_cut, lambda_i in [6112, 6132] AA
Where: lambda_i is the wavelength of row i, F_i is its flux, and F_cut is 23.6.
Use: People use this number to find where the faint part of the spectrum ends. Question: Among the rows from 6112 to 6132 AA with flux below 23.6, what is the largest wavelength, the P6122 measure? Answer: 6127.53 AA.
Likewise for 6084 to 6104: 6102.19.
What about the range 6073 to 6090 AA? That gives 6085.35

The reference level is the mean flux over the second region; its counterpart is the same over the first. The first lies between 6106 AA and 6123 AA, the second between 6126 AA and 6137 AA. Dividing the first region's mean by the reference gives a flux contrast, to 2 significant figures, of 0.98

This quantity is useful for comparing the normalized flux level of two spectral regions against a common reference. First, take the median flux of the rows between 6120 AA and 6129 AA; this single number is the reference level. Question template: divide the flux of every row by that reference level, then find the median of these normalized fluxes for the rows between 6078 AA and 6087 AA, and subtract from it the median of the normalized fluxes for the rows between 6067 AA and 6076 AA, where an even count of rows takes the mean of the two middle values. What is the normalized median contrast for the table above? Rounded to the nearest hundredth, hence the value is -0.08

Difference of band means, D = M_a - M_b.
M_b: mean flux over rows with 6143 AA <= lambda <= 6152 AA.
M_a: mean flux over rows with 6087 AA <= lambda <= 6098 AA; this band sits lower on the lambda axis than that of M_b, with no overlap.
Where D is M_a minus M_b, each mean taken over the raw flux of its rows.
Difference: -0.4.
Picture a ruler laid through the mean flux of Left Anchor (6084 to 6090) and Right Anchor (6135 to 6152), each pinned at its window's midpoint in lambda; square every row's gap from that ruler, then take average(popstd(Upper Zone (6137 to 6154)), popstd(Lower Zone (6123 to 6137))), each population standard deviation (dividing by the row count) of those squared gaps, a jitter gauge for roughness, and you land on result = 2.3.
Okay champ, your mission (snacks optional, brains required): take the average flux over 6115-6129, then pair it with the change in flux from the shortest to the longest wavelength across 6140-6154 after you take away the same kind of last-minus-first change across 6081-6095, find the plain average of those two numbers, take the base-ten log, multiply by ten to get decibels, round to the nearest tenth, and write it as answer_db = 10.3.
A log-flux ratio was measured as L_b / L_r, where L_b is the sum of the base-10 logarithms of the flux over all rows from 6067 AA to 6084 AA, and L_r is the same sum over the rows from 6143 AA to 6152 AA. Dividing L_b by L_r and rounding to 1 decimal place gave 2.0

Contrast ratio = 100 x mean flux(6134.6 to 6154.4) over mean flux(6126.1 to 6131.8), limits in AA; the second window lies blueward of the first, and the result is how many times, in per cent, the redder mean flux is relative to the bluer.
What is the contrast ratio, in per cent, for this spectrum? 97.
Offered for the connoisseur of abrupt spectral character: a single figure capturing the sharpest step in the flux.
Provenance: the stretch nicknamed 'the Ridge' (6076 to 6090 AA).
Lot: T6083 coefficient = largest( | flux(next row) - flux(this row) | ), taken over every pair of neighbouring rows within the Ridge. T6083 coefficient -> 1.1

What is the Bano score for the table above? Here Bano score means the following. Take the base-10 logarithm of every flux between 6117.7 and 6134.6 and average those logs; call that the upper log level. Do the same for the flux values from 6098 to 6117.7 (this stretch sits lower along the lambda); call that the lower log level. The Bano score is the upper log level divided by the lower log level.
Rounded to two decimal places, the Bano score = 0.98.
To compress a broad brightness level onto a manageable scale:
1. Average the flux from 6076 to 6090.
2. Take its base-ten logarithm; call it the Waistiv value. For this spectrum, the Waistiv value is 1.37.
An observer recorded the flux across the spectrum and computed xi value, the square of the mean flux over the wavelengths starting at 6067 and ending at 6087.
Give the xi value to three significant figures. 581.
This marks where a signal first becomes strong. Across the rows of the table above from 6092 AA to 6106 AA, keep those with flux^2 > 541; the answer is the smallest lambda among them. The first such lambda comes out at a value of 6099.38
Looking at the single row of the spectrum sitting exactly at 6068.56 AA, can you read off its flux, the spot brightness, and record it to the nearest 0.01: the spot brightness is 25.14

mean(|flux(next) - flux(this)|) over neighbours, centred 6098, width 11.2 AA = 2.0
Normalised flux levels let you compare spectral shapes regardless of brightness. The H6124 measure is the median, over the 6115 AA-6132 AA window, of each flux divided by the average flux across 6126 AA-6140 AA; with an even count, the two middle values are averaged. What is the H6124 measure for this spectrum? 1.00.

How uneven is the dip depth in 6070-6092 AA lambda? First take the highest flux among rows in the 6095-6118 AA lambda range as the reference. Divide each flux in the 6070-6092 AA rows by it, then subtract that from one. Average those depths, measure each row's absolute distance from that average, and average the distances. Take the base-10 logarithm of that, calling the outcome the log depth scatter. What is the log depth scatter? -1.51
